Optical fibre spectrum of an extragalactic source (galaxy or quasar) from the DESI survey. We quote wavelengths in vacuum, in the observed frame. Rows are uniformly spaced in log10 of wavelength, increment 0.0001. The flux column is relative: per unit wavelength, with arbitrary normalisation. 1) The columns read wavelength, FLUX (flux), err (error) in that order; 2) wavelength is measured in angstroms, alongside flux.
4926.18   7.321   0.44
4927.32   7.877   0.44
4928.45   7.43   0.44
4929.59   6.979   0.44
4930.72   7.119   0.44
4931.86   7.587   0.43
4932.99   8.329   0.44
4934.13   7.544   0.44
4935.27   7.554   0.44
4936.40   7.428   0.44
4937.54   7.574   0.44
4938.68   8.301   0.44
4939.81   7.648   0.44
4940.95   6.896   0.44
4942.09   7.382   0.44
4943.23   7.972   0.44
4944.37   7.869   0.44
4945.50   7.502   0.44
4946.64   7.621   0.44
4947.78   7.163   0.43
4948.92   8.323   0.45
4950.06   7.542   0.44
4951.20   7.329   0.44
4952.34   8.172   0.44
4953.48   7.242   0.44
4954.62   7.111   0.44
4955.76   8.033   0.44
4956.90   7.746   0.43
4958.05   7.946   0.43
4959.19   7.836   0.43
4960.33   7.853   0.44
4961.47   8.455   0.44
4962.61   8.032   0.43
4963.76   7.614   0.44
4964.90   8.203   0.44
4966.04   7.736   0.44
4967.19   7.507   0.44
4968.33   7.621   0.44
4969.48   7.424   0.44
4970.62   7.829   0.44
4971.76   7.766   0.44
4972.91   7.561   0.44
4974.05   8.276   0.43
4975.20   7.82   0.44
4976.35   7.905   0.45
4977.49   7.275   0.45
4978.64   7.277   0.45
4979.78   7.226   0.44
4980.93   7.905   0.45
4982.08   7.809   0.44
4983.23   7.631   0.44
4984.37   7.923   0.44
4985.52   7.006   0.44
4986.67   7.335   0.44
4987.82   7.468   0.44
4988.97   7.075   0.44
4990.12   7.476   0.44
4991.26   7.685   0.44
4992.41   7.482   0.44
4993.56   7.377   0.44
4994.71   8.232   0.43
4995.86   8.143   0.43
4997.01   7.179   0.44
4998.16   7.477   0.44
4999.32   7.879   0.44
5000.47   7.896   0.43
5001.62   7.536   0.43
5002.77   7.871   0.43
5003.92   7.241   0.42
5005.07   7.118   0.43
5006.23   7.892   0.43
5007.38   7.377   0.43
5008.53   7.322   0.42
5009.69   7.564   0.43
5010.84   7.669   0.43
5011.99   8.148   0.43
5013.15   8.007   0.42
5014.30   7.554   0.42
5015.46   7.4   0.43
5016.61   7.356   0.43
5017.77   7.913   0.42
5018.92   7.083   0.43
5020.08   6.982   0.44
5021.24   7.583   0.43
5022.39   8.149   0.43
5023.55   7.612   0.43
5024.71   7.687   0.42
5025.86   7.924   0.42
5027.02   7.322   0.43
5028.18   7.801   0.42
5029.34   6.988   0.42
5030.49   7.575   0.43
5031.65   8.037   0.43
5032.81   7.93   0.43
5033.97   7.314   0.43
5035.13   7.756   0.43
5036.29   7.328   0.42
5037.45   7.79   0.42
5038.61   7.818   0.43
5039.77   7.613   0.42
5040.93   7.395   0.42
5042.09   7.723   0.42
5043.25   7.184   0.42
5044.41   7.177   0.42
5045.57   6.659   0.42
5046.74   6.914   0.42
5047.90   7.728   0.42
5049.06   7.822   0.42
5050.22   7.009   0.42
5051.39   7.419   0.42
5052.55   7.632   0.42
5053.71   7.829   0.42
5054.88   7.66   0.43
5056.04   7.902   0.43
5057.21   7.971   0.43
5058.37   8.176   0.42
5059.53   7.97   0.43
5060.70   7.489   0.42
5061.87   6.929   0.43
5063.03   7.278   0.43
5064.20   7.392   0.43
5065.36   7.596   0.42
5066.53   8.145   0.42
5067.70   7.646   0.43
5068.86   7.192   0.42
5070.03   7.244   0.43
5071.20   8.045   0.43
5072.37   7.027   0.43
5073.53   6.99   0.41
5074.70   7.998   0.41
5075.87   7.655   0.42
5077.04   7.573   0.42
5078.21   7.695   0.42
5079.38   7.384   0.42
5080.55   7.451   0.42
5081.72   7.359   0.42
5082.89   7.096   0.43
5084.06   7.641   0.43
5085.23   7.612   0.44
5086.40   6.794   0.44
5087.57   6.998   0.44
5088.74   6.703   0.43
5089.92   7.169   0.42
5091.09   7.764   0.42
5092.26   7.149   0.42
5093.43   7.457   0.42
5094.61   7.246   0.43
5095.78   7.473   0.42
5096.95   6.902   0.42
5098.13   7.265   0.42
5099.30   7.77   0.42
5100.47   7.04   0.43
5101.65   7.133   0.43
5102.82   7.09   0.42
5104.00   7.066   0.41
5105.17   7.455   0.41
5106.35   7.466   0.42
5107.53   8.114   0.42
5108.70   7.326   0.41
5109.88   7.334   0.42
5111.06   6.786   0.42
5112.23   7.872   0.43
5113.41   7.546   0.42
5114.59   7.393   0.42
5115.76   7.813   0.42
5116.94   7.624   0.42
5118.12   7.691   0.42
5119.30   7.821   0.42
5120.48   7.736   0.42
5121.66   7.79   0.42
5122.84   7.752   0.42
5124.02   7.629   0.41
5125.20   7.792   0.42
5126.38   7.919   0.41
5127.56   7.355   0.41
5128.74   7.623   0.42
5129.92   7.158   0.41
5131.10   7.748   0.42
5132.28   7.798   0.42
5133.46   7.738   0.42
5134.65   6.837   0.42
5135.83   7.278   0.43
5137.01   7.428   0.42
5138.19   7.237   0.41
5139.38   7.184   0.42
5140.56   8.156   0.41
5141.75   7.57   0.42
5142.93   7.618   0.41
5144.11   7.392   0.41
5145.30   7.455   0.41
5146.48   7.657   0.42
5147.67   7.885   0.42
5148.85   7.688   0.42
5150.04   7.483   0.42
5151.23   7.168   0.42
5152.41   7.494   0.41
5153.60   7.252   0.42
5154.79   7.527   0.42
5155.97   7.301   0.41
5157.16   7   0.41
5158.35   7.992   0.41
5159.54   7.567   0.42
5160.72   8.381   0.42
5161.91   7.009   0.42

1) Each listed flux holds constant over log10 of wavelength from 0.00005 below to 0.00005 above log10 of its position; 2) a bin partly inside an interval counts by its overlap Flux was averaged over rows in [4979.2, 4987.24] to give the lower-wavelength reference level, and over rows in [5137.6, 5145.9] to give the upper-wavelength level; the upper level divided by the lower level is 1.00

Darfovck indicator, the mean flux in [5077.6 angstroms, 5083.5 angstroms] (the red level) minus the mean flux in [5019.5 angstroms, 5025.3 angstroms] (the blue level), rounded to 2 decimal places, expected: -0.21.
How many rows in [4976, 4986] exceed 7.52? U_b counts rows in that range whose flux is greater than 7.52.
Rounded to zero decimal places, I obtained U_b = 5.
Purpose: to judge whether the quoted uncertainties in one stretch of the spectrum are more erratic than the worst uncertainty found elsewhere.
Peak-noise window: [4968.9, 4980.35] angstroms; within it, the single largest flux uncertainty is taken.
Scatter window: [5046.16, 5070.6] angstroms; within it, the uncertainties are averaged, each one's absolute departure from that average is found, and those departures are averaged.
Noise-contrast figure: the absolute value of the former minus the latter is 0.445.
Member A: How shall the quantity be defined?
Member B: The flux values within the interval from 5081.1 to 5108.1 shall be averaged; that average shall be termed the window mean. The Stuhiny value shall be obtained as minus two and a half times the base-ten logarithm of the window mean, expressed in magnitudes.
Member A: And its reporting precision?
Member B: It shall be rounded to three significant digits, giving -2.16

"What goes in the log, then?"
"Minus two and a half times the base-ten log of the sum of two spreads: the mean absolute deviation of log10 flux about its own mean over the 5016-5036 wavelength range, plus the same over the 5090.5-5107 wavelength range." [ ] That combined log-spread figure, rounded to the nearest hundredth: 3.80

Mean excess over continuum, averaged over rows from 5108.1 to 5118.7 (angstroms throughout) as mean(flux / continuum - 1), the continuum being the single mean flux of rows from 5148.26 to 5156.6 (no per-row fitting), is 0.010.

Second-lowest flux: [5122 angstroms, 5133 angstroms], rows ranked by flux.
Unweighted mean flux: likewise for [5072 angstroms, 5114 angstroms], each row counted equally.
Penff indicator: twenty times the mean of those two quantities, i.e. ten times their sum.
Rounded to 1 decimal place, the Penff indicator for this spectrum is 147.0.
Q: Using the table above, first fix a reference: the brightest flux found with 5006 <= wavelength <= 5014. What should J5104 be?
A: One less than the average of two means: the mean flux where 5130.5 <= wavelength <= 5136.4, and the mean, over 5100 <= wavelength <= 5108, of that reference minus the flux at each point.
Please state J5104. 3.15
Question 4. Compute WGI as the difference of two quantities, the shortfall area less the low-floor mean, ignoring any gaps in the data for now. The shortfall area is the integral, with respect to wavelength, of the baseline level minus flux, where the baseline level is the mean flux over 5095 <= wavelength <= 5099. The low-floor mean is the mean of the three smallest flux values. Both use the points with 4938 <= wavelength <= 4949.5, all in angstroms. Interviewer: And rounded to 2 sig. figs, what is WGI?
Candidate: -12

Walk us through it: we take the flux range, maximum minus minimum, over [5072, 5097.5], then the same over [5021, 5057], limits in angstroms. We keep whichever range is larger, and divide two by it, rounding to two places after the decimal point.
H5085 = 1.34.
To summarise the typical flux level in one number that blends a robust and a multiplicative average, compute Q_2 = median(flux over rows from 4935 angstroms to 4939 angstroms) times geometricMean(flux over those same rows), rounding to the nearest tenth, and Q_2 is 58.3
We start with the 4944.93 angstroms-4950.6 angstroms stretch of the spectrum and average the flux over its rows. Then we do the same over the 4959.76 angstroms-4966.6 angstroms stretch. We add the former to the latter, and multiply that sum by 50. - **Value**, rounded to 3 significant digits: 781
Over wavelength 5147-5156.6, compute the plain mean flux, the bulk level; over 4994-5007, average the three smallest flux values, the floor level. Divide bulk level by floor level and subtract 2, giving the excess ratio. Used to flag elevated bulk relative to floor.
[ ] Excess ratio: -0.959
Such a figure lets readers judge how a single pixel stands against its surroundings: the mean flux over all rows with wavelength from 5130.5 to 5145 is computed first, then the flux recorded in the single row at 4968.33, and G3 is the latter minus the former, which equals 0.12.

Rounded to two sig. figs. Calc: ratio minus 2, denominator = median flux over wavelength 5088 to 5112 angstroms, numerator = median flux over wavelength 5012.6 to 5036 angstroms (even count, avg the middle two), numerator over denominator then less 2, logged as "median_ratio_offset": -0.95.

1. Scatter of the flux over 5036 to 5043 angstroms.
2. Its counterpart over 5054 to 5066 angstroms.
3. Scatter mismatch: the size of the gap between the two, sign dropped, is 0.17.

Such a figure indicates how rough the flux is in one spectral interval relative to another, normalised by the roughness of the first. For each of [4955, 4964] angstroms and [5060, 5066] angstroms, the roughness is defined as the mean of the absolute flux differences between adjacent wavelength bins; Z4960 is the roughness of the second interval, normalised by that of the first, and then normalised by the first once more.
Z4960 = 3.6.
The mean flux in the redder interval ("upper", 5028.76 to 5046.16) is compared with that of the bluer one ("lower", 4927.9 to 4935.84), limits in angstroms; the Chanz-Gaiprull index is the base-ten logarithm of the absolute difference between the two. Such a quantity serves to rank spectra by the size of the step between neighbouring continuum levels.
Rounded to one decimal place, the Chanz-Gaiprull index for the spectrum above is -1.7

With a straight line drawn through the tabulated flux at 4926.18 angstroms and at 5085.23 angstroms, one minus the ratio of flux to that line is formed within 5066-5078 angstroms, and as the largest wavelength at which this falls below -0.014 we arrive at 5074.70 angstroms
